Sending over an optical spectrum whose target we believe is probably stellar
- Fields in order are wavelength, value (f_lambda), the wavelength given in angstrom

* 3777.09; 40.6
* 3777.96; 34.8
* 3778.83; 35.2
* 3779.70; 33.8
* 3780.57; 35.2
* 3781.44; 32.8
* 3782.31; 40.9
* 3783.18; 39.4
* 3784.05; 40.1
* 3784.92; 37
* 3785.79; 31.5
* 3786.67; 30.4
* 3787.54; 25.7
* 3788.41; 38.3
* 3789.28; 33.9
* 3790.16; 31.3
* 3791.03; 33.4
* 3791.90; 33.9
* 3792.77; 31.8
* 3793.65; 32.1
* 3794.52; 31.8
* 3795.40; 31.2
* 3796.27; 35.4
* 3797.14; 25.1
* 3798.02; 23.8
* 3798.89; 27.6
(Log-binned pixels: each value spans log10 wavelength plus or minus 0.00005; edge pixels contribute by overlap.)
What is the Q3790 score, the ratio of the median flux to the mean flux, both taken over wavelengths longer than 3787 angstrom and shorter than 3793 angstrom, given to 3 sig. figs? 1.02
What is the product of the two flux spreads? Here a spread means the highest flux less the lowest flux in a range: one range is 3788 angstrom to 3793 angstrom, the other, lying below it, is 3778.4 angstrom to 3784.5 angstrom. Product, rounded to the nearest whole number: 57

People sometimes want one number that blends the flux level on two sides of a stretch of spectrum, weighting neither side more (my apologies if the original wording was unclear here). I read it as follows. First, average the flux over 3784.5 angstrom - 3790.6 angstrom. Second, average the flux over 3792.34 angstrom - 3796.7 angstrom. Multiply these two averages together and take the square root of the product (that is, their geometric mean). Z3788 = 32.5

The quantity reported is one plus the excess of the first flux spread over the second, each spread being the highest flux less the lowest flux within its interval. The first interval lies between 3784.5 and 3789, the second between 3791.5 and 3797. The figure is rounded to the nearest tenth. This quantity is 9.4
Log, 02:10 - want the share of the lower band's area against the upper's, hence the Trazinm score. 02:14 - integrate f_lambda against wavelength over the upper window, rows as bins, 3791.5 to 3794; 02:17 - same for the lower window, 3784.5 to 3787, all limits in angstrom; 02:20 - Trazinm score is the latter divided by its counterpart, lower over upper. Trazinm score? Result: 1.01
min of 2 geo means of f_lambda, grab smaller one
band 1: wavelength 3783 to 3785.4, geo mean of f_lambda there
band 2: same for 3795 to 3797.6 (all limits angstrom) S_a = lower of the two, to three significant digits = 30.3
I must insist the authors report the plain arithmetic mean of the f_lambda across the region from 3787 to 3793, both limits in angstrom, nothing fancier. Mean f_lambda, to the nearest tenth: 32.6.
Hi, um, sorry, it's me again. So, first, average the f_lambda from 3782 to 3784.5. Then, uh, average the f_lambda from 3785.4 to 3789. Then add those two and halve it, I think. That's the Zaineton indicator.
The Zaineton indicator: 36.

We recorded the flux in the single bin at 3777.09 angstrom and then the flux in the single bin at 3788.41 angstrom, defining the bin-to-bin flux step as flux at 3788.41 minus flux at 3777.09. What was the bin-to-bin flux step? -2.3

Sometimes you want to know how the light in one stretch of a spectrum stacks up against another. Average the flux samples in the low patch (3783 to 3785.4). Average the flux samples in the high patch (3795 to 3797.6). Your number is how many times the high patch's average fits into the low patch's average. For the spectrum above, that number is 1.27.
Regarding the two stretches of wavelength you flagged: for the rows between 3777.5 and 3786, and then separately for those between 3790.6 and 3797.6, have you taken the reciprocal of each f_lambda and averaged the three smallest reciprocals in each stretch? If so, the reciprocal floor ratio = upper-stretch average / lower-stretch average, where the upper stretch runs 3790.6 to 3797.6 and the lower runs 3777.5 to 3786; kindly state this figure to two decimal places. 1.17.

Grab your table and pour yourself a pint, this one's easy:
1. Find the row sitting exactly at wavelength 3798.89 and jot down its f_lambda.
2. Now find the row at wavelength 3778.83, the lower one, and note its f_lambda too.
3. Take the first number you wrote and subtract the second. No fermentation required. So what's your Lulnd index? -8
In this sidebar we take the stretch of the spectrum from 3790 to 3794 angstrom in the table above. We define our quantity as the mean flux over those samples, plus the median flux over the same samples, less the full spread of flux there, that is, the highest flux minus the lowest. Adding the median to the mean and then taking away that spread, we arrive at 62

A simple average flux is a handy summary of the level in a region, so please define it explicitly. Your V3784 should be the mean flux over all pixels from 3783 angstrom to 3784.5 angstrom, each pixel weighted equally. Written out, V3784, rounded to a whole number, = 40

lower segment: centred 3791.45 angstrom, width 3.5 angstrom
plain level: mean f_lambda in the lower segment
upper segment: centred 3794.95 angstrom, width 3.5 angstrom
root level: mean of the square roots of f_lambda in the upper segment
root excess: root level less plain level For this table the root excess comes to -26.9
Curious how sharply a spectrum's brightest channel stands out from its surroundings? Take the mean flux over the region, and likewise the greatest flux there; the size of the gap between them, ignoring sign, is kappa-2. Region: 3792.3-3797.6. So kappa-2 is 4.2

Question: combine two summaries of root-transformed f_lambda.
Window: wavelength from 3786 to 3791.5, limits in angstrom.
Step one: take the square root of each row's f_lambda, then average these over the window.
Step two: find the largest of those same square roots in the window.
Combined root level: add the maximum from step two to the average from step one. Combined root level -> 11.85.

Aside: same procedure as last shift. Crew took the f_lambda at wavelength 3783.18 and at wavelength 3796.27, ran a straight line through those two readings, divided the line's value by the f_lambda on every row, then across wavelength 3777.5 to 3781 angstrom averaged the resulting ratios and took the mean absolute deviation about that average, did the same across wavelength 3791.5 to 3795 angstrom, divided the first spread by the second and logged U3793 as 1.0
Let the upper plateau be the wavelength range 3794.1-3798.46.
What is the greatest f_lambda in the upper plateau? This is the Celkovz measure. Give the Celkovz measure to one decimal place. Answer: 35.4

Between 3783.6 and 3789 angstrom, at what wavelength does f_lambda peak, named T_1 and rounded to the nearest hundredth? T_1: 3784.05 angstrom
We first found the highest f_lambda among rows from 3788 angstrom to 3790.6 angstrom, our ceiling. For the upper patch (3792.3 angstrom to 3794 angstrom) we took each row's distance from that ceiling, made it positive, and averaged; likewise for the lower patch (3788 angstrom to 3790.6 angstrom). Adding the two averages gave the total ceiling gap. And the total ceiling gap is 10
